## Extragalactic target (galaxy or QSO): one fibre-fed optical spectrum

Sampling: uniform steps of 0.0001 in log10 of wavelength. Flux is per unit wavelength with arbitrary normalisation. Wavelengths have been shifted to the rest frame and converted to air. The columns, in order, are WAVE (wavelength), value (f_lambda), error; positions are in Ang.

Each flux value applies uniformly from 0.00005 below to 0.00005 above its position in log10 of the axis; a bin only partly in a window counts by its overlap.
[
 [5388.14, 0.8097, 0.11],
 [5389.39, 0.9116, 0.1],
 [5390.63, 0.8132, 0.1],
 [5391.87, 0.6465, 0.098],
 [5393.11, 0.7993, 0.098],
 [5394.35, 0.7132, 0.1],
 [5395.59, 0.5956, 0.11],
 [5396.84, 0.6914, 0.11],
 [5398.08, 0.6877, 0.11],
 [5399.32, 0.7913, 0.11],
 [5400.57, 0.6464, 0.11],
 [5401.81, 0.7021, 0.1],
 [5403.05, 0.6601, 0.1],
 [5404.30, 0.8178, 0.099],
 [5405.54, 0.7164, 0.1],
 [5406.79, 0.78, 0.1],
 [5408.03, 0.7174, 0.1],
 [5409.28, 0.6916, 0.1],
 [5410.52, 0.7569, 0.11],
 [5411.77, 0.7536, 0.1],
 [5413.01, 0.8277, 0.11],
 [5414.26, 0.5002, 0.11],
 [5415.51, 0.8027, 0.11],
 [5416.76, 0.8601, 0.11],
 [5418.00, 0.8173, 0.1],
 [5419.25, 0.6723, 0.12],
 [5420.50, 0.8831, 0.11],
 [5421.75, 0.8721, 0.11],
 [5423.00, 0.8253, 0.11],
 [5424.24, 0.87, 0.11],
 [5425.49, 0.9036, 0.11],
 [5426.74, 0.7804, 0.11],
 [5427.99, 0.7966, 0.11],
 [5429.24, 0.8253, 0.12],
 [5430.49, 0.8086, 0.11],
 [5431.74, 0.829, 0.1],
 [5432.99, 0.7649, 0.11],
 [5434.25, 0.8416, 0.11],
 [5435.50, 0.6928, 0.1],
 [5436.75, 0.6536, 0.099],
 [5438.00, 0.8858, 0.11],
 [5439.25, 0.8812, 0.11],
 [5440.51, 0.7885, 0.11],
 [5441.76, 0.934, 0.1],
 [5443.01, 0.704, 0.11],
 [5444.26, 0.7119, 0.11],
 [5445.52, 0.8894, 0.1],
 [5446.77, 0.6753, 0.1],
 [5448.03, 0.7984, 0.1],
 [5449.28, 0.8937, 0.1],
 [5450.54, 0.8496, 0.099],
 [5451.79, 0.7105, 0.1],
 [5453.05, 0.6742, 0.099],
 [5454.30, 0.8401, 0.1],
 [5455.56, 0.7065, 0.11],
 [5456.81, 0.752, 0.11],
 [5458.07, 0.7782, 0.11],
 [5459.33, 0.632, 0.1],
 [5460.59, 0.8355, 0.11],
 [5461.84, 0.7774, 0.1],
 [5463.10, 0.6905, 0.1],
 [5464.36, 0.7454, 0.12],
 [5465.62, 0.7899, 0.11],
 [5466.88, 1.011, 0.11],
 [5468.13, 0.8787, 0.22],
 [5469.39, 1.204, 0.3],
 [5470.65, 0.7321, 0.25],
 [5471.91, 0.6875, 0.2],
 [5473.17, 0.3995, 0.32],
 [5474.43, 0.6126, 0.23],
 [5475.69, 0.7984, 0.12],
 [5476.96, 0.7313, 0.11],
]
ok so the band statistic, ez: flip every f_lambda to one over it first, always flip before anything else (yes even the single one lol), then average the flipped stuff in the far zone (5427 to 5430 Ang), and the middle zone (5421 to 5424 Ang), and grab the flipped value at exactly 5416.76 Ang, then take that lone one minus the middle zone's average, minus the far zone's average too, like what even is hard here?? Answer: -1.25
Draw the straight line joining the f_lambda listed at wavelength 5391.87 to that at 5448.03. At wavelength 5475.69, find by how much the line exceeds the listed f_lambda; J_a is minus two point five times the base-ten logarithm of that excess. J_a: 2.8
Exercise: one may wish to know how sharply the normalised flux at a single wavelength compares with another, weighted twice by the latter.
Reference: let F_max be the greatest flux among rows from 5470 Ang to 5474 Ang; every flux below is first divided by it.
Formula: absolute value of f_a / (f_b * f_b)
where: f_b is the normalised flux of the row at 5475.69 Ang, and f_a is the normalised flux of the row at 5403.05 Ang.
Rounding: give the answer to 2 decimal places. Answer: 0.76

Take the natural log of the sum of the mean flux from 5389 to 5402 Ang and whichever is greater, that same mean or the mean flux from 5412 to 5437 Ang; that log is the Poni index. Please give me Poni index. 0.42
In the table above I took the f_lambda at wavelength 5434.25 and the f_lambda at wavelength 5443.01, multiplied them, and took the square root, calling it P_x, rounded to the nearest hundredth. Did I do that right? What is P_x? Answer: 0.77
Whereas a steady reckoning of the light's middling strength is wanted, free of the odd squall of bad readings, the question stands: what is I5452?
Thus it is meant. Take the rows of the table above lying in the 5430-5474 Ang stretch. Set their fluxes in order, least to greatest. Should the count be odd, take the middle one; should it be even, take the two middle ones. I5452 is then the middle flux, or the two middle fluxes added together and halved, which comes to 0.78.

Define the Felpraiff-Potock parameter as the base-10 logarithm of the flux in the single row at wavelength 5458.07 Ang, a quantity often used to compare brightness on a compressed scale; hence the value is -0.11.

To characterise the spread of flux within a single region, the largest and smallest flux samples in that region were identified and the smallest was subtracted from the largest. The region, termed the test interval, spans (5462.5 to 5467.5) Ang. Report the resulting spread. 0.32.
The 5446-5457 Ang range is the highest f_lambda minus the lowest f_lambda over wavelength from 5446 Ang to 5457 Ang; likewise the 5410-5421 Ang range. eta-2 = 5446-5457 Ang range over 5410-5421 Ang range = 0.6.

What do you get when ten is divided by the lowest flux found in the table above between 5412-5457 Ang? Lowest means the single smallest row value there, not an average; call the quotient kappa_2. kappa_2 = 20.0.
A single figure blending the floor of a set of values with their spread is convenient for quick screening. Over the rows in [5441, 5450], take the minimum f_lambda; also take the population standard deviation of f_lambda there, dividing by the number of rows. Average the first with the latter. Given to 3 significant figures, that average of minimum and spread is 0.387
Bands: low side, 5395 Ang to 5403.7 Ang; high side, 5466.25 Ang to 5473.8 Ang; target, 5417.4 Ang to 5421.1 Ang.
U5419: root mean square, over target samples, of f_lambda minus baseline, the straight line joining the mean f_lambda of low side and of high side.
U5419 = 0.11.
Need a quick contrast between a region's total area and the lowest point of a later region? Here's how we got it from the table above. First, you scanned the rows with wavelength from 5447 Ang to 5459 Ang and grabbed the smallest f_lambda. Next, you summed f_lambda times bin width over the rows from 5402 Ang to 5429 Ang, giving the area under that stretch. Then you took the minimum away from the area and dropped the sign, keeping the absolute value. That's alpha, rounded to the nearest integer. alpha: 20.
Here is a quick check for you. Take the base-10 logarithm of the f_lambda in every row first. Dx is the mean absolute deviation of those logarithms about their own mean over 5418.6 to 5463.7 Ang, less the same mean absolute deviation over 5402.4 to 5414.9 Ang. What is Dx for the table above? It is -0.0020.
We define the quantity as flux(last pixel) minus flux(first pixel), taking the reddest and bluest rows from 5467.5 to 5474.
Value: -0.48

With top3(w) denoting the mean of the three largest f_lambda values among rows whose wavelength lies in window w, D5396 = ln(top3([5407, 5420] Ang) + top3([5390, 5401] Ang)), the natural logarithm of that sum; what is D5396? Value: 0.49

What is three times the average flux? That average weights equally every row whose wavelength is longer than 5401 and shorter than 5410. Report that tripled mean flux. 2.18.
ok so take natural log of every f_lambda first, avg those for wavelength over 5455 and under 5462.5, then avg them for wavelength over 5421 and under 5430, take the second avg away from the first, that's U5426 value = -0.12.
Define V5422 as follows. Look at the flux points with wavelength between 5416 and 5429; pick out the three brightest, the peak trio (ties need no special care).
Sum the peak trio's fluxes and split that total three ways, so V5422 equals 0.886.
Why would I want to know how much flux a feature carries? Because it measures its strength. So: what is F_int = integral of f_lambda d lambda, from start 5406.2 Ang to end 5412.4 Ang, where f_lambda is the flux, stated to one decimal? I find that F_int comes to 4.6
